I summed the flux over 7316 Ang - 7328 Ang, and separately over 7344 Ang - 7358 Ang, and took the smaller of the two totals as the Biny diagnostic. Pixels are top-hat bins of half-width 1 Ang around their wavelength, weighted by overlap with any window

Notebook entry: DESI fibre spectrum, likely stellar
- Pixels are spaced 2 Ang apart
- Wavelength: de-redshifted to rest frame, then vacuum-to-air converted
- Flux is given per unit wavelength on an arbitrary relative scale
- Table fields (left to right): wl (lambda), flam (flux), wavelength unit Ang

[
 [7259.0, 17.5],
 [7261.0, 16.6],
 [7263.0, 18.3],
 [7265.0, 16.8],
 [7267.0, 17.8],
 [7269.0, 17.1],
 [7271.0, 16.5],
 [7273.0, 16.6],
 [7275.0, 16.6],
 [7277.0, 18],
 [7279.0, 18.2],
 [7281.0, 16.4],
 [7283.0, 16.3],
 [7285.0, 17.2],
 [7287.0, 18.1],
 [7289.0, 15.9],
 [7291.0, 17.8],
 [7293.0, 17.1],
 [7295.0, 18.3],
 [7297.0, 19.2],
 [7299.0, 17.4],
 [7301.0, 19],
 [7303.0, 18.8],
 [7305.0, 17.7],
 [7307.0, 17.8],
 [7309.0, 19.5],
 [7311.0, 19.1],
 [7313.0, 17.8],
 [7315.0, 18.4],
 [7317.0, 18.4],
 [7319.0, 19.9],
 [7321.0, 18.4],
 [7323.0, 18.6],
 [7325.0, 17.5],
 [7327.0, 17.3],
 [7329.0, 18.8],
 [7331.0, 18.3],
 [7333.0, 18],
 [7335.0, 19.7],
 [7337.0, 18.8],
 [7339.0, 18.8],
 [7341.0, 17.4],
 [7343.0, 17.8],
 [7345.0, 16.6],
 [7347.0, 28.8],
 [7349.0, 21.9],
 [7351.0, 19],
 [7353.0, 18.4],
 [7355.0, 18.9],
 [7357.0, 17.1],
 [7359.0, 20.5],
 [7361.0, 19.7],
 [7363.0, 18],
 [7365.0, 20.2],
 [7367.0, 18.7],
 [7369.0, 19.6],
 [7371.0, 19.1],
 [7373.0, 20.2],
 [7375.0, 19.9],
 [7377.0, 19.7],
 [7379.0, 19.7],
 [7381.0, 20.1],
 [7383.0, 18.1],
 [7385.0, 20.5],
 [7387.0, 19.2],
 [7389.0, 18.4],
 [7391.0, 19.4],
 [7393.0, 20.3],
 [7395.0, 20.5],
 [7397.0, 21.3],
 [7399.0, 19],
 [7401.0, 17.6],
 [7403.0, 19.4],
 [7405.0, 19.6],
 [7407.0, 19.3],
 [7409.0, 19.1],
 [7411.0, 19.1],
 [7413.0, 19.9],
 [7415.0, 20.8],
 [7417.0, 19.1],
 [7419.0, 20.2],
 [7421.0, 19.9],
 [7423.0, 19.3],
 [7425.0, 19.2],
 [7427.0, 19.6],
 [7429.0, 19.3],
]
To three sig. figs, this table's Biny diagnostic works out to 110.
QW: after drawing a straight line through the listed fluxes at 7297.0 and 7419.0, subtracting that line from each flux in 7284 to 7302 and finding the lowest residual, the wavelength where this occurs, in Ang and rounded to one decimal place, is 7289.0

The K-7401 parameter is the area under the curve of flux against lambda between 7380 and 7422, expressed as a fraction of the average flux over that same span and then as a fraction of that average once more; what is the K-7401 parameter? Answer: 2.1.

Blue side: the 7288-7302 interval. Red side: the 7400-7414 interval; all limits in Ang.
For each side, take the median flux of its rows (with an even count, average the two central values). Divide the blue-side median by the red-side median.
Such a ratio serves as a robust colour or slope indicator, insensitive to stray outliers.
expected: 0.92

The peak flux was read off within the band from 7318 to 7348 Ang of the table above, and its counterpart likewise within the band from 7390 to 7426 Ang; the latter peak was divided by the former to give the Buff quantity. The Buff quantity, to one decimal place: 0.7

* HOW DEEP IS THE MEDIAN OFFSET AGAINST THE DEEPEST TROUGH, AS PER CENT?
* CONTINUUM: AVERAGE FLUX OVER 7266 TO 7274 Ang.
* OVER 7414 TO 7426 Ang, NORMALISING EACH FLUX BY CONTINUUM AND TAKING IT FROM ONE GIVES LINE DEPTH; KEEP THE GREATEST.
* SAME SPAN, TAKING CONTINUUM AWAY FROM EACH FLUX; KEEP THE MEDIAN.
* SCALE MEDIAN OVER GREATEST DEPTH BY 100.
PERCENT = -2105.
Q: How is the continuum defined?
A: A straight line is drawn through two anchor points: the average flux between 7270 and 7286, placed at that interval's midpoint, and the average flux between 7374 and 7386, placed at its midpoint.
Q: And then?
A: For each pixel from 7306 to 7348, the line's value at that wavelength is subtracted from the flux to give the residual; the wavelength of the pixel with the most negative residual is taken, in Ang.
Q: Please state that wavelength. 7345.0 Ang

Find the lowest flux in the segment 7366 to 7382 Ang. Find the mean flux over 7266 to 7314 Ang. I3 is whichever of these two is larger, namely 18.7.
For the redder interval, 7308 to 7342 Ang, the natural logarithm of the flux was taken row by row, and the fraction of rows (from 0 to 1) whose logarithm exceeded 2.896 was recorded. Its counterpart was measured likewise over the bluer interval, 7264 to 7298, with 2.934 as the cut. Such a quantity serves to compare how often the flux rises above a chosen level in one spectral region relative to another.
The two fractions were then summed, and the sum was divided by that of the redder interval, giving 1.08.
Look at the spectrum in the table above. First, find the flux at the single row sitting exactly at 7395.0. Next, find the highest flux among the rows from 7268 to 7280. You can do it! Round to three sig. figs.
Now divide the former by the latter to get 1.13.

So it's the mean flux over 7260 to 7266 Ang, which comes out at 17.2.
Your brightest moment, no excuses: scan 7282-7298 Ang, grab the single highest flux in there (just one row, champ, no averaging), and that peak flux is 19.2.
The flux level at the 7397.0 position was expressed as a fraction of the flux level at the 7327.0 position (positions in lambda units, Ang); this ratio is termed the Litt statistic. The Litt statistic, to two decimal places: 1.23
